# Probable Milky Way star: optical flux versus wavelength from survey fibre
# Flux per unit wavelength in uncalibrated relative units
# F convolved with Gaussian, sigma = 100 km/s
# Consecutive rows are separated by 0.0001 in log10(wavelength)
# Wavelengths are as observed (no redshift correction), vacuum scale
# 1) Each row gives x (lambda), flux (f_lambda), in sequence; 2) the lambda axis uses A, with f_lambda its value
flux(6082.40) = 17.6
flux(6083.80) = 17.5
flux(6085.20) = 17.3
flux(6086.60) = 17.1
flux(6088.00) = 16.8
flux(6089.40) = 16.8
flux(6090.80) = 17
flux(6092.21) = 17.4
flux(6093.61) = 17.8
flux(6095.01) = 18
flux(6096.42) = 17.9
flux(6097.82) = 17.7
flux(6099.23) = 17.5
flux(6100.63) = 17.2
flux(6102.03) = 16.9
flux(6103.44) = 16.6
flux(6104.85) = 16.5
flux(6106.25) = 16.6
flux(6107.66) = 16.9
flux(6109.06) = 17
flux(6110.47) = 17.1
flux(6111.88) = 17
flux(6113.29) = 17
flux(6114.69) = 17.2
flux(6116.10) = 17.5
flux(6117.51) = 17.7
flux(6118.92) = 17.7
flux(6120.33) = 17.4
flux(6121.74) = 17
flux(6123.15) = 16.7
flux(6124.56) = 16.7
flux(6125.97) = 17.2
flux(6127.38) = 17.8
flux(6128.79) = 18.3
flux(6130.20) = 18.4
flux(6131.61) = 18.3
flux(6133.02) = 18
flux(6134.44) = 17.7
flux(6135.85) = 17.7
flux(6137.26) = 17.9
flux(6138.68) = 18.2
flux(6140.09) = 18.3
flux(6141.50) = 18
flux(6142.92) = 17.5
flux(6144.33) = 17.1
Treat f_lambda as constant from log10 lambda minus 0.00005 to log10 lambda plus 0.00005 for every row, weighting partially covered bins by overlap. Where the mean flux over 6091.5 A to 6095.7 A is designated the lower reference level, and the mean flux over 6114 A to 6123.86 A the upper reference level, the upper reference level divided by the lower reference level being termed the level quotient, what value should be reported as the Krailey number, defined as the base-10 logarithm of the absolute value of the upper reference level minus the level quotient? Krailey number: 1.21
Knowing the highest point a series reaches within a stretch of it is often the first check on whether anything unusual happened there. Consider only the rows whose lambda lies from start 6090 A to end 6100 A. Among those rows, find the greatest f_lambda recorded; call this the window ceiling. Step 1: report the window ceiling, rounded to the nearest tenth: 18.0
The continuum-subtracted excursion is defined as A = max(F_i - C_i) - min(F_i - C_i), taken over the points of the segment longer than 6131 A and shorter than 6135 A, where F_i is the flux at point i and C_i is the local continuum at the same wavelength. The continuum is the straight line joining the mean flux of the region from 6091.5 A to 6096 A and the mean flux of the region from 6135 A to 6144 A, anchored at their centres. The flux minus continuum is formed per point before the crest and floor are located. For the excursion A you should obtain 0.61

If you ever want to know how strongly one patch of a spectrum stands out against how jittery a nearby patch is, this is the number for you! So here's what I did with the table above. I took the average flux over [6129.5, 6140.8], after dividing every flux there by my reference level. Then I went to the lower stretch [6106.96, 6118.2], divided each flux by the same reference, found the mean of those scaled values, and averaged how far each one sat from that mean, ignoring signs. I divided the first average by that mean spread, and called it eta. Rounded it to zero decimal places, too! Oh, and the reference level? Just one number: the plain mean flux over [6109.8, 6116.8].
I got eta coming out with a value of 83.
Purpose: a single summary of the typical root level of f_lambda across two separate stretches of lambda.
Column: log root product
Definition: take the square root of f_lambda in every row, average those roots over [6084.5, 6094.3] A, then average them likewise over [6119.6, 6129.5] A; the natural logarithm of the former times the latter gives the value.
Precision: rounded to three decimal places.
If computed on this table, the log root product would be 2.847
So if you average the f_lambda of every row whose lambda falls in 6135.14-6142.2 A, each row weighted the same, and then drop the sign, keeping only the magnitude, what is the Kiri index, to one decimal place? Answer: 18.0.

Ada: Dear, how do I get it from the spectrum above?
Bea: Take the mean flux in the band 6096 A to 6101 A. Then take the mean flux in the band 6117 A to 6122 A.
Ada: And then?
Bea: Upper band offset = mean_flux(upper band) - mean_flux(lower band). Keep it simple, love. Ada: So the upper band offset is -0.12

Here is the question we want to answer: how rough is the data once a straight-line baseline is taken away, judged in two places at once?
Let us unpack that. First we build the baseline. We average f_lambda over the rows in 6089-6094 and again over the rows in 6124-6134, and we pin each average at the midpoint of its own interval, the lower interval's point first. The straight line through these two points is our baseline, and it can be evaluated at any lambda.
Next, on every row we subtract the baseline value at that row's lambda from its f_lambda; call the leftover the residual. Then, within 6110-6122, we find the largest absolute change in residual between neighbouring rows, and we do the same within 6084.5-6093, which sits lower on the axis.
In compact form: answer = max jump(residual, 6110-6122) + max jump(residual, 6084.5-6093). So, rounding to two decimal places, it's 0.80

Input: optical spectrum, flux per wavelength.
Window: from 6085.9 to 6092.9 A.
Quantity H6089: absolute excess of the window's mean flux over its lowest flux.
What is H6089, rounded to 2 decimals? 0.22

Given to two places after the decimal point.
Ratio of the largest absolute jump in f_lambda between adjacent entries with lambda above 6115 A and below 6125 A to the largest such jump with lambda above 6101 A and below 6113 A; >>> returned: 1.33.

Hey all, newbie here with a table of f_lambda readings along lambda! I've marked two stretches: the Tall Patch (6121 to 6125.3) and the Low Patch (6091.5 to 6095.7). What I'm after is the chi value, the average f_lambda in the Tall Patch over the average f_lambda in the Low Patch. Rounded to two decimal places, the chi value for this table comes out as 0.95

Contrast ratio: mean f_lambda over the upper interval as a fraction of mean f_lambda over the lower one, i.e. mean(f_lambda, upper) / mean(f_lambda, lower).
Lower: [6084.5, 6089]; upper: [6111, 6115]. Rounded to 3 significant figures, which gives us 1.00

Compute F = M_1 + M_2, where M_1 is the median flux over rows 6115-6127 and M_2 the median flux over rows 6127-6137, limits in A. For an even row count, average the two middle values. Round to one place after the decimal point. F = 35.3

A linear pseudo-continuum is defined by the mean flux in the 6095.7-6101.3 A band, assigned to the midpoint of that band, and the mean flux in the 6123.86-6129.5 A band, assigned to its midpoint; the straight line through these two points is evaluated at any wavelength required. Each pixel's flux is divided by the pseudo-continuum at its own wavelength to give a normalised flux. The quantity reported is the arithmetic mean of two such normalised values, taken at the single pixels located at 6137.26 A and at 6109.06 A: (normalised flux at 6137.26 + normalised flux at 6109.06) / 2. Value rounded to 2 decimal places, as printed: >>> 1.00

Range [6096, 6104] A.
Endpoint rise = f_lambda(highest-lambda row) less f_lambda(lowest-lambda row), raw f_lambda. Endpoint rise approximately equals -1.3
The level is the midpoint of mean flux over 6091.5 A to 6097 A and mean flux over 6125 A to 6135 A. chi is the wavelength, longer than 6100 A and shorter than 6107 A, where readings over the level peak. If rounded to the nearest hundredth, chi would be 6100.63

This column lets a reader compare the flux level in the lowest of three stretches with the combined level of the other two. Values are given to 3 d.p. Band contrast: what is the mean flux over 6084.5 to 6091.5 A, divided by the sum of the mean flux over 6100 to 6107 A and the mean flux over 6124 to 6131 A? 0.494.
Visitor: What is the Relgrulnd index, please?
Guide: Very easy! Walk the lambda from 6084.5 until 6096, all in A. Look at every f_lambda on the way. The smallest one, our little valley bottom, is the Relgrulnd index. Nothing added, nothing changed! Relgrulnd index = 16.8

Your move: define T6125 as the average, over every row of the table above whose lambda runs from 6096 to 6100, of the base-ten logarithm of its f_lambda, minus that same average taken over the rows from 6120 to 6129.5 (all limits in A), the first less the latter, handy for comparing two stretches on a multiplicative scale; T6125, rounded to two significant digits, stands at 0.010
